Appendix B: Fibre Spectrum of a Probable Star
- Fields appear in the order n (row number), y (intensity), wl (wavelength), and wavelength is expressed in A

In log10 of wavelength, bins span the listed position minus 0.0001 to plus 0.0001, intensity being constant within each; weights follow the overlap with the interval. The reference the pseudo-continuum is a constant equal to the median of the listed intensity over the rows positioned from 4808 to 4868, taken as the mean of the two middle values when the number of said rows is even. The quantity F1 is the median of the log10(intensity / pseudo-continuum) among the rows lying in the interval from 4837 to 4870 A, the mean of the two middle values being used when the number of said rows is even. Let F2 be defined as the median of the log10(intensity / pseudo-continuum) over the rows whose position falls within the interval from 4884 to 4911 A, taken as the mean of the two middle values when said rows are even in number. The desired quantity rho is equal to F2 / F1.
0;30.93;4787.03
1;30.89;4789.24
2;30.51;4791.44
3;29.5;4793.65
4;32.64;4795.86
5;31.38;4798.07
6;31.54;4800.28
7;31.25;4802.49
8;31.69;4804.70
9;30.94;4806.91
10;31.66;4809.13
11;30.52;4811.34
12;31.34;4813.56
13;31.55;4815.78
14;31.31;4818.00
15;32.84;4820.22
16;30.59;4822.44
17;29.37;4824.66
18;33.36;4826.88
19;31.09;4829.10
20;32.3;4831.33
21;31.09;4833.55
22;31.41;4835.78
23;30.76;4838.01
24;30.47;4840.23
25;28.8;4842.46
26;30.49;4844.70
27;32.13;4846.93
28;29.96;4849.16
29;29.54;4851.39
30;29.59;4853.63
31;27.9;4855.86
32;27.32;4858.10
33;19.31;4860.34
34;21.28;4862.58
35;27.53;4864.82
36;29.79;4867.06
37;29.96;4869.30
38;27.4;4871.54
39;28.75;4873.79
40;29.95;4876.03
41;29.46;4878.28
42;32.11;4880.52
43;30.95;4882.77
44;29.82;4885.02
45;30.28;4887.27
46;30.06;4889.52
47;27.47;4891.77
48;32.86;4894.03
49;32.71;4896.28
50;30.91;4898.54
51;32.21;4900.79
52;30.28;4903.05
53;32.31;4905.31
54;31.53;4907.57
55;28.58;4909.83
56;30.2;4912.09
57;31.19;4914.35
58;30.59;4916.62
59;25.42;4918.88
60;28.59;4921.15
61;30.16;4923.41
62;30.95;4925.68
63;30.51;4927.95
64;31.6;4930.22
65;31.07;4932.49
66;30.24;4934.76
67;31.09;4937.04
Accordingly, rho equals -0.1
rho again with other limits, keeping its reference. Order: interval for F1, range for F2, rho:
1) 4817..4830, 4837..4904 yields -0.8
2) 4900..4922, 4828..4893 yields 6.7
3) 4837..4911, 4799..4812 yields -1.5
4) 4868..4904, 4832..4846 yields -0.3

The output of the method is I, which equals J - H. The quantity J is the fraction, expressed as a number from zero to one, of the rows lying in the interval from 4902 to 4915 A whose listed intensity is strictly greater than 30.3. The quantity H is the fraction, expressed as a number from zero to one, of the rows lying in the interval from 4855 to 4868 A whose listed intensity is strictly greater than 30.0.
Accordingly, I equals 0.50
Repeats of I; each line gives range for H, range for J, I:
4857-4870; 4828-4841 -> 1.00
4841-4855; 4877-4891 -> 0.00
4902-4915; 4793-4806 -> 0.00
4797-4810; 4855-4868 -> -1.00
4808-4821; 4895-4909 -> -0.17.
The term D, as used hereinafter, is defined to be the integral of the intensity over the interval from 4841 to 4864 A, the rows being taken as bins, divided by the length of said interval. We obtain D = 27.7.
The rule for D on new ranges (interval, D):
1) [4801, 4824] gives 31.3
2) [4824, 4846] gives 31.0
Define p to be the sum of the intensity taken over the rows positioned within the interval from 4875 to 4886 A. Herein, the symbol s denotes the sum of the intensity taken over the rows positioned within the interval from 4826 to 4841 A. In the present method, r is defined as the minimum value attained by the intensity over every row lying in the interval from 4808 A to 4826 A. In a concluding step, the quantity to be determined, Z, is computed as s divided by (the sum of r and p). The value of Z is 1.2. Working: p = 152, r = 29.37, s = 220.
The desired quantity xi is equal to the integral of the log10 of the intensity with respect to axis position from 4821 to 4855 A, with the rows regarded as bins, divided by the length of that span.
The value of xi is 1.49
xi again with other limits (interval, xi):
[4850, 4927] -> 1.47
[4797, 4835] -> 1.50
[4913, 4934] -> 1.48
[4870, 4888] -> 1.47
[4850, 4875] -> 1.43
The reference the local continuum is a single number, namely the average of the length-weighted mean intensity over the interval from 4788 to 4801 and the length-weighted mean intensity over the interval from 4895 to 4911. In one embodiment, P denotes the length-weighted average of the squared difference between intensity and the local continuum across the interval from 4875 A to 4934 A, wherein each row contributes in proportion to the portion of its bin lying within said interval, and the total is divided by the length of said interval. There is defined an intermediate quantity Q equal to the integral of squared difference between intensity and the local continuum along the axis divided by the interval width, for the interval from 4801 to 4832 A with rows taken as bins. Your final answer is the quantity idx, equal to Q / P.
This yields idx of 0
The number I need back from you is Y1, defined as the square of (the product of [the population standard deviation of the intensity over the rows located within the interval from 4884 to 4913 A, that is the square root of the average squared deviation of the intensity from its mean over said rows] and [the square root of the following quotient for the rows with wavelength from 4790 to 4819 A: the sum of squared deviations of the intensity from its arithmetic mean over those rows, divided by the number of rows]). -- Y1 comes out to 1.2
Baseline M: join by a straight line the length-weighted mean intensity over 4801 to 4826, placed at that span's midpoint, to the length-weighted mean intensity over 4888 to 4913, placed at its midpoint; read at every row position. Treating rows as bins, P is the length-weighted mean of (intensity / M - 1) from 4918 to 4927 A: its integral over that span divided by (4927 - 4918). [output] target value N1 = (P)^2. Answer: 0.003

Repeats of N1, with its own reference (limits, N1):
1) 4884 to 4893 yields 0.002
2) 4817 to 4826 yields 0.000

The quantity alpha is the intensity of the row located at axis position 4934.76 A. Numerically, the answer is 30.24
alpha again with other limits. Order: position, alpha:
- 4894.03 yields 32.86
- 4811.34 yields 30.52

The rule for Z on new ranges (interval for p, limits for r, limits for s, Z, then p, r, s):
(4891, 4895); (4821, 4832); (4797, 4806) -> 1.4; 60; 29.37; 126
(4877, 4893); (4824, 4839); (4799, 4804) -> 0.3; 210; 29.37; 63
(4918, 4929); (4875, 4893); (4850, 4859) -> 0.7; 146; 27.47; 114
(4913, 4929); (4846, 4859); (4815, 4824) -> 0.5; 207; 27.32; 126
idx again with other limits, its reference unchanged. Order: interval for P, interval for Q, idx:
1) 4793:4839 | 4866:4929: 4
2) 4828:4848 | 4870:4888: 3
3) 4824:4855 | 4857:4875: 21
